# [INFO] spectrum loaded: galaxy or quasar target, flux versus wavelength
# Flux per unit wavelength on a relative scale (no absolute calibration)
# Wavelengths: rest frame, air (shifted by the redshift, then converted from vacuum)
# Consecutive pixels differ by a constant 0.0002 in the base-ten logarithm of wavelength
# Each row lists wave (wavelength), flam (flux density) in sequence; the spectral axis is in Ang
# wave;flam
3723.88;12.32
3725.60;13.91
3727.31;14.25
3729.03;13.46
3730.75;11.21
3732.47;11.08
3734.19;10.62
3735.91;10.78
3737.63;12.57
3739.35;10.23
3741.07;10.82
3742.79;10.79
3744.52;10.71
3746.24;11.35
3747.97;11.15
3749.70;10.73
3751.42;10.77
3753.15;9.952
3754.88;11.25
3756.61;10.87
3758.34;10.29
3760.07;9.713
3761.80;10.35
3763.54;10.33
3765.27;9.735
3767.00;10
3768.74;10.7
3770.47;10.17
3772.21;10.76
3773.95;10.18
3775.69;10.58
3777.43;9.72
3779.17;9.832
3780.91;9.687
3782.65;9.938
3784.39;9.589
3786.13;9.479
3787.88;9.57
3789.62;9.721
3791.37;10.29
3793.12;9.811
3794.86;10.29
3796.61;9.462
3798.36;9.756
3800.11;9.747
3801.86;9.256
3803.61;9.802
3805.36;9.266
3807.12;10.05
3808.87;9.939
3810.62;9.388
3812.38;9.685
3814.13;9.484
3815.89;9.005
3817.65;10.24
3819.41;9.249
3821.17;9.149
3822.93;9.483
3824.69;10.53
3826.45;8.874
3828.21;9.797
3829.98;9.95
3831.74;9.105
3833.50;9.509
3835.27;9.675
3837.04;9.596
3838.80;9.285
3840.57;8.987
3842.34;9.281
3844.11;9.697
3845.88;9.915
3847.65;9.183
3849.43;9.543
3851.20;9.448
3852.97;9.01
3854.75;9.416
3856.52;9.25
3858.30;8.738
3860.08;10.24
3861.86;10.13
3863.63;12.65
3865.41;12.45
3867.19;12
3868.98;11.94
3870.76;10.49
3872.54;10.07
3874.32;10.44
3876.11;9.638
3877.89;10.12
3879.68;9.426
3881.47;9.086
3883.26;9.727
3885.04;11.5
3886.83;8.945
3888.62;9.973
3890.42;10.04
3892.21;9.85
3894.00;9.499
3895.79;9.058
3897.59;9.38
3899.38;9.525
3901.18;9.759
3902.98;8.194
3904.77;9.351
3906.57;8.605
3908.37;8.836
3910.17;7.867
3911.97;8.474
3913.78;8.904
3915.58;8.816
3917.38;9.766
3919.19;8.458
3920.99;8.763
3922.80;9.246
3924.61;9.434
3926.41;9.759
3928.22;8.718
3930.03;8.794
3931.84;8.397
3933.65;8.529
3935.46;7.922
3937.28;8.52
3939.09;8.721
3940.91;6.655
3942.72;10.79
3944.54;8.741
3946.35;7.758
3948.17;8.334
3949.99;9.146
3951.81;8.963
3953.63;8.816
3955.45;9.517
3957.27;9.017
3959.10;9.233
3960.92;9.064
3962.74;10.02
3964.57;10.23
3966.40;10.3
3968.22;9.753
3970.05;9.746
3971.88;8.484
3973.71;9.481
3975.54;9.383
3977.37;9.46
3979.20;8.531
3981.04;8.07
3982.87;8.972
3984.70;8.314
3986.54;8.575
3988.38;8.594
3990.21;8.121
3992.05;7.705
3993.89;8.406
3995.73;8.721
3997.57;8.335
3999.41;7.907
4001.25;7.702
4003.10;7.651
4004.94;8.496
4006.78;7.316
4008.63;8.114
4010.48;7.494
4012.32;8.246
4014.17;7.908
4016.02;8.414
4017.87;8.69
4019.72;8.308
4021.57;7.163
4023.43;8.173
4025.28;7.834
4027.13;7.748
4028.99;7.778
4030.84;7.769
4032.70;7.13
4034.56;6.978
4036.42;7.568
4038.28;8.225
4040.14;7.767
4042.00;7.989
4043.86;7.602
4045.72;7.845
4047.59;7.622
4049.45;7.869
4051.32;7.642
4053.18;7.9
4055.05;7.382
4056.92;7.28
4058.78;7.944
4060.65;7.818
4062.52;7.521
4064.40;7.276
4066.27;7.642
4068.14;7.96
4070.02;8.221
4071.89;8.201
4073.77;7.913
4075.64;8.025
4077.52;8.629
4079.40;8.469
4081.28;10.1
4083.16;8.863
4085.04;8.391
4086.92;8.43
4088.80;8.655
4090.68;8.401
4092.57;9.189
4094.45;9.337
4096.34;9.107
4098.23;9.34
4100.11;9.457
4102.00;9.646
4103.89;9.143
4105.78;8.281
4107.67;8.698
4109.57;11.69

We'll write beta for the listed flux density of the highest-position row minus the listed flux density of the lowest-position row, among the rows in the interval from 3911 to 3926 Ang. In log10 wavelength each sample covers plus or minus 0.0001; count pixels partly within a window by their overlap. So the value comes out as 1.0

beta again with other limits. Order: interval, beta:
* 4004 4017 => -0.1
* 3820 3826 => 1.4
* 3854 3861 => 0.8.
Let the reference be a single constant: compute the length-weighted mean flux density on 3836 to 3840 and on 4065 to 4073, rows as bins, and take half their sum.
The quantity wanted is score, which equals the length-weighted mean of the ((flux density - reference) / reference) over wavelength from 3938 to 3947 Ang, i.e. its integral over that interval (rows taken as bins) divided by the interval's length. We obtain -0.02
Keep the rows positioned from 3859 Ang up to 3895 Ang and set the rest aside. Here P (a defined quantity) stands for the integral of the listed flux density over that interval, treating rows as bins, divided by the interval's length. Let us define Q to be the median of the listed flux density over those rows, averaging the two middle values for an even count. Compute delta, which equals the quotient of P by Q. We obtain 1.03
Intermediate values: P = 10.4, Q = 10.1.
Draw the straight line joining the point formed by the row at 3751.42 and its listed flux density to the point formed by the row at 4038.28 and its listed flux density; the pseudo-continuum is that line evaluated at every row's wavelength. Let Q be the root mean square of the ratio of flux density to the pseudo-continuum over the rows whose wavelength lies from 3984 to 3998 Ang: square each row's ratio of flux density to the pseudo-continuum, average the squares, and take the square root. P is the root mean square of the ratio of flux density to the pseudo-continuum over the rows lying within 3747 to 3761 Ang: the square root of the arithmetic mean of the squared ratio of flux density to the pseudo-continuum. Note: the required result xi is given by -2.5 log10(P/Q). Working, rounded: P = 0.99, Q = 0.97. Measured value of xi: -0.022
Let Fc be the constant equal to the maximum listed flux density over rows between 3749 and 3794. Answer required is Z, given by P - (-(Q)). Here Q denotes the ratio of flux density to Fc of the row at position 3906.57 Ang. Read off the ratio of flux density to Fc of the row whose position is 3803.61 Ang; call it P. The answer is 1.64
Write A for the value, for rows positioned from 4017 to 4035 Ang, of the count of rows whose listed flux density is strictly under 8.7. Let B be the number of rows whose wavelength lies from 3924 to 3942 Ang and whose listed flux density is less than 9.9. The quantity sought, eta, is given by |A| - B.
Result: 0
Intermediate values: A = 10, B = 10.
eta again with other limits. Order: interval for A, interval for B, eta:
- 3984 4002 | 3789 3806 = 1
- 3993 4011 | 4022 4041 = -1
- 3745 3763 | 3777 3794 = -8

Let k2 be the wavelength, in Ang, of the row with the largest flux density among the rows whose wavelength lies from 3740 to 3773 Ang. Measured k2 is 3746.24 Ang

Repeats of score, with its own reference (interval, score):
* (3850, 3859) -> 0.06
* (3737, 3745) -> 0.26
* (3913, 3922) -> 0.03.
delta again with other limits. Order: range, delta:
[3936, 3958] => 0.99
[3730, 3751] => 1.02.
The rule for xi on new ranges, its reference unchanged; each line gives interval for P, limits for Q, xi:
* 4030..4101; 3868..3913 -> -0.020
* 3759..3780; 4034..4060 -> -0.018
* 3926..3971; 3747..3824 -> -0.059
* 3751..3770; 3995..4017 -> -0.029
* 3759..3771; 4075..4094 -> 0.172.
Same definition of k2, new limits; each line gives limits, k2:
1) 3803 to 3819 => 3817.65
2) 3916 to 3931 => 3917.38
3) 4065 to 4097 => 4081.28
